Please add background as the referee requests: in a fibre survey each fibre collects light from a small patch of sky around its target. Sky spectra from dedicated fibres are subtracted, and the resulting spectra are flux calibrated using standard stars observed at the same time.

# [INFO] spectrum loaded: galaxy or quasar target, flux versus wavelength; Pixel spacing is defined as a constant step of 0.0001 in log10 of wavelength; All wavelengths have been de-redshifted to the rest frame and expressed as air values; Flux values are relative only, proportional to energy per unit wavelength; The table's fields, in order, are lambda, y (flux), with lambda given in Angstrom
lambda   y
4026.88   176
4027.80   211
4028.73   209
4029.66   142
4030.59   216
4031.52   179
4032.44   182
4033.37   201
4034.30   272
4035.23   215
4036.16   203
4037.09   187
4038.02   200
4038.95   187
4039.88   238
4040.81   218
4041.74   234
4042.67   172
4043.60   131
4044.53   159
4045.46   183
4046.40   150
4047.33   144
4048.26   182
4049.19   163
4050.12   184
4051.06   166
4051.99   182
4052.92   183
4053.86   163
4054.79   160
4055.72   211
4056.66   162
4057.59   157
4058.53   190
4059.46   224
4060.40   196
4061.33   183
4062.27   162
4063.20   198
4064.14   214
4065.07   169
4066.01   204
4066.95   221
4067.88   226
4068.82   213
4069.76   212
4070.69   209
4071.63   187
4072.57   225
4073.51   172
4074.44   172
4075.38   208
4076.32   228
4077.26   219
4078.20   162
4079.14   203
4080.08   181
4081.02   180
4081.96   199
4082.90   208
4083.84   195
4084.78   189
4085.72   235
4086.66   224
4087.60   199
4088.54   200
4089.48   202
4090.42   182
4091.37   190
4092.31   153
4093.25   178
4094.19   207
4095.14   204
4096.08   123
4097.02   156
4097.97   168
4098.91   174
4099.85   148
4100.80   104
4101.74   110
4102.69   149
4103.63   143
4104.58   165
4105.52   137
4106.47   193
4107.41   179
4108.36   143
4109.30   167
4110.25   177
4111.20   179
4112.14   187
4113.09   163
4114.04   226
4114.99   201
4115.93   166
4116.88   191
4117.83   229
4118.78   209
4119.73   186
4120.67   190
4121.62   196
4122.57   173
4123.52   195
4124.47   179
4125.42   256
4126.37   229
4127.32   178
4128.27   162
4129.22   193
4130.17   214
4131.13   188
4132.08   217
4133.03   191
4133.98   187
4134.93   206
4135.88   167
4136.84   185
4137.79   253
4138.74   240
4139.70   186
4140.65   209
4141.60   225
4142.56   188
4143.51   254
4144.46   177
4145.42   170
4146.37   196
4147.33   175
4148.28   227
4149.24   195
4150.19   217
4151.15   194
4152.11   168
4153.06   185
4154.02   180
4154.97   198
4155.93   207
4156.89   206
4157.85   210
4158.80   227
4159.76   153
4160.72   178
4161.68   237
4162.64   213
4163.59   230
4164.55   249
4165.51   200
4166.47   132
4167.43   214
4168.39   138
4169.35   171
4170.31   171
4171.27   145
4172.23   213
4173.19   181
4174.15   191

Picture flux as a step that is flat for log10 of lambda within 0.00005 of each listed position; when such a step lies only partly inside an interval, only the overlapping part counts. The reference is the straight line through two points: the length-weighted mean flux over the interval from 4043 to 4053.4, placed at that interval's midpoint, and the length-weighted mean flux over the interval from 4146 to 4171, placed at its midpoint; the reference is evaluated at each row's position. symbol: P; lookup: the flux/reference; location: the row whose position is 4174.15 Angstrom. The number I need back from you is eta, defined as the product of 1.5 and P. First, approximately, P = 0.96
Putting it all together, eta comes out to 1.4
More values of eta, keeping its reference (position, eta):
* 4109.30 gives 1.4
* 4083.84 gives 1.7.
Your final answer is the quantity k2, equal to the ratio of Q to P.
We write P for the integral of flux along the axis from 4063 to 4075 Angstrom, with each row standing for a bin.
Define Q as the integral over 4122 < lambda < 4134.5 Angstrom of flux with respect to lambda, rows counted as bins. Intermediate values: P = 2422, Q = 2463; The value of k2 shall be 1.02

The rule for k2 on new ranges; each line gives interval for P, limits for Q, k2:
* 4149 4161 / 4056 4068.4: 1.03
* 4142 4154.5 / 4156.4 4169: 1.03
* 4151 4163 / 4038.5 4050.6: 0.93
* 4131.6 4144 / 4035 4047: 0.88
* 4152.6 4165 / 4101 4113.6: 0.79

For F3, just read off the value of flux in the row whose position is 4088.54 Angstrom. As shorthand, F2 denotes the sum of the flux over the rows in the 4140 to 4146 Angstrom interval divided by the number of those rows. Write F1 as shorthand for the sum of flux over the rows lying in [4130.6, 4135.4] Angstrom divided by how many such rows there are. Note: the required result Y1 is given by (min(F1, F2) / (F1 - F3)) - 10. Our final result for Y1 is -100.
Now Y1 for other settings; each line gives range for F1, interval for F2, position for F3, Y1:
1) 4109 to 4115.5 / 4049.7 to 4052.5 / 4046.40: -5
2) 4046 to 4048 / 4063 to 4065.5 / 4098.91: -15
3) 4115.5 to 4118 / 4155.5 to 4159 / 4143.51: -13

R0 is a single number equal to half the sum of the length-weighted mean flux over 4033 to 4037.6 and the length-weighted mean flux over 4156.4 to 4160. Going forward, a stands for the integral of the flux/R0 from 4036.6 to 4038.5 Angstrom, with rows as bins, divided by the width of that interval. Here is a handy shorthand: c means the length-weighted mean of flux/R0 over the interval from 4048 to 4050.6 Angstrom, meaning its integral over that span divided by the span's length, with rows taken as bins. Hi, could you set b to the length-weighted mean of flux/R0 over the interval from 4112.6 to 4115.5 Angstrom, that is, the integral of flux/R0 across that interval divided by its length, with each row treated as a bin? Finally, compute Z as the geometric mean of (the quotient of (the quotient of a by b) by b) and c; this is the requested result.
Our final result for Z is 0.94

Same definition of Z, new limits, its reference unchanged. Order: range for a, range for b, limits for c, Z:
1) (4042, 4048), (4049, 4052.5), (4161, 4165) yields 1.10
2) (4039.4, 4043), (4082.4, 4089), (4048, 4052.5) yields 0.94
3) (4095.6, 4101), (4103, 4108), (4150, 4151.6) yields 1.07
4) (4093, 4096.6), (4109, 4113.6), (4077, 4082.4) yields 1.05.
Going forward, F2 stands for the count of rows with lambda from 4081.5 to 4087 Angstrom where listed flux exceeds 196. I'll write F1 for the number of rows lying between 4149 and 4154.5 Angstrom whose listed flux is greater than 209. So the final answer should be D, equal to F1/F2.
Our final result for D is 0.25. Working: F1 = 1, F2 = 4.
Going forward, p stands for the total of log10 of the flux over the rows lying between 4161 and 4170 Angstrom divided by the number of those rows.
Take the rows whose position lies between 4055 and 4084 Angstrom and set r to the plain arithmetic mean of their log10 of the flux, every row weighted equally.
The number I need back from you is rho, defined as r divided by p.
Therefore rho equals 1.00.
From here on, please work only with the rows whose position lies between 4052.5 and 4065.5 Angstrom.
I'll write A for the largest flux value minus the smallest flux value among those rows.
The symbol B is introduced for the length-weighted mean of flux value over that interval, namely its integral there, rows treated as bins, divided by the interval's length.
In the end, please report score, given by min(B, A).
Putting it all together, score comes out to 67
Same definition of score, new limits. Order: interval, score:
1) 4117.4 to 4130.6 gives 94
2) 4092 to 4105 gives 103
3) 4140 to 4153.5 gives 86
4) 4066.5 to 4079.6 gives 66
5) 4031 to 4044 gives 141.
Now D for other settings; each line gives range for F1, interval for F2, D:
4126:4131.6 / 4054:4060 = 1.00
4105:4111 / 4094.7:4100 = 0.00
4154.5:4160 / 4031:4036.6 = 0.50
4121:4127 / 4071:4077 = 0.67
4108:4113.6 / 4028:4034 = 0.00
